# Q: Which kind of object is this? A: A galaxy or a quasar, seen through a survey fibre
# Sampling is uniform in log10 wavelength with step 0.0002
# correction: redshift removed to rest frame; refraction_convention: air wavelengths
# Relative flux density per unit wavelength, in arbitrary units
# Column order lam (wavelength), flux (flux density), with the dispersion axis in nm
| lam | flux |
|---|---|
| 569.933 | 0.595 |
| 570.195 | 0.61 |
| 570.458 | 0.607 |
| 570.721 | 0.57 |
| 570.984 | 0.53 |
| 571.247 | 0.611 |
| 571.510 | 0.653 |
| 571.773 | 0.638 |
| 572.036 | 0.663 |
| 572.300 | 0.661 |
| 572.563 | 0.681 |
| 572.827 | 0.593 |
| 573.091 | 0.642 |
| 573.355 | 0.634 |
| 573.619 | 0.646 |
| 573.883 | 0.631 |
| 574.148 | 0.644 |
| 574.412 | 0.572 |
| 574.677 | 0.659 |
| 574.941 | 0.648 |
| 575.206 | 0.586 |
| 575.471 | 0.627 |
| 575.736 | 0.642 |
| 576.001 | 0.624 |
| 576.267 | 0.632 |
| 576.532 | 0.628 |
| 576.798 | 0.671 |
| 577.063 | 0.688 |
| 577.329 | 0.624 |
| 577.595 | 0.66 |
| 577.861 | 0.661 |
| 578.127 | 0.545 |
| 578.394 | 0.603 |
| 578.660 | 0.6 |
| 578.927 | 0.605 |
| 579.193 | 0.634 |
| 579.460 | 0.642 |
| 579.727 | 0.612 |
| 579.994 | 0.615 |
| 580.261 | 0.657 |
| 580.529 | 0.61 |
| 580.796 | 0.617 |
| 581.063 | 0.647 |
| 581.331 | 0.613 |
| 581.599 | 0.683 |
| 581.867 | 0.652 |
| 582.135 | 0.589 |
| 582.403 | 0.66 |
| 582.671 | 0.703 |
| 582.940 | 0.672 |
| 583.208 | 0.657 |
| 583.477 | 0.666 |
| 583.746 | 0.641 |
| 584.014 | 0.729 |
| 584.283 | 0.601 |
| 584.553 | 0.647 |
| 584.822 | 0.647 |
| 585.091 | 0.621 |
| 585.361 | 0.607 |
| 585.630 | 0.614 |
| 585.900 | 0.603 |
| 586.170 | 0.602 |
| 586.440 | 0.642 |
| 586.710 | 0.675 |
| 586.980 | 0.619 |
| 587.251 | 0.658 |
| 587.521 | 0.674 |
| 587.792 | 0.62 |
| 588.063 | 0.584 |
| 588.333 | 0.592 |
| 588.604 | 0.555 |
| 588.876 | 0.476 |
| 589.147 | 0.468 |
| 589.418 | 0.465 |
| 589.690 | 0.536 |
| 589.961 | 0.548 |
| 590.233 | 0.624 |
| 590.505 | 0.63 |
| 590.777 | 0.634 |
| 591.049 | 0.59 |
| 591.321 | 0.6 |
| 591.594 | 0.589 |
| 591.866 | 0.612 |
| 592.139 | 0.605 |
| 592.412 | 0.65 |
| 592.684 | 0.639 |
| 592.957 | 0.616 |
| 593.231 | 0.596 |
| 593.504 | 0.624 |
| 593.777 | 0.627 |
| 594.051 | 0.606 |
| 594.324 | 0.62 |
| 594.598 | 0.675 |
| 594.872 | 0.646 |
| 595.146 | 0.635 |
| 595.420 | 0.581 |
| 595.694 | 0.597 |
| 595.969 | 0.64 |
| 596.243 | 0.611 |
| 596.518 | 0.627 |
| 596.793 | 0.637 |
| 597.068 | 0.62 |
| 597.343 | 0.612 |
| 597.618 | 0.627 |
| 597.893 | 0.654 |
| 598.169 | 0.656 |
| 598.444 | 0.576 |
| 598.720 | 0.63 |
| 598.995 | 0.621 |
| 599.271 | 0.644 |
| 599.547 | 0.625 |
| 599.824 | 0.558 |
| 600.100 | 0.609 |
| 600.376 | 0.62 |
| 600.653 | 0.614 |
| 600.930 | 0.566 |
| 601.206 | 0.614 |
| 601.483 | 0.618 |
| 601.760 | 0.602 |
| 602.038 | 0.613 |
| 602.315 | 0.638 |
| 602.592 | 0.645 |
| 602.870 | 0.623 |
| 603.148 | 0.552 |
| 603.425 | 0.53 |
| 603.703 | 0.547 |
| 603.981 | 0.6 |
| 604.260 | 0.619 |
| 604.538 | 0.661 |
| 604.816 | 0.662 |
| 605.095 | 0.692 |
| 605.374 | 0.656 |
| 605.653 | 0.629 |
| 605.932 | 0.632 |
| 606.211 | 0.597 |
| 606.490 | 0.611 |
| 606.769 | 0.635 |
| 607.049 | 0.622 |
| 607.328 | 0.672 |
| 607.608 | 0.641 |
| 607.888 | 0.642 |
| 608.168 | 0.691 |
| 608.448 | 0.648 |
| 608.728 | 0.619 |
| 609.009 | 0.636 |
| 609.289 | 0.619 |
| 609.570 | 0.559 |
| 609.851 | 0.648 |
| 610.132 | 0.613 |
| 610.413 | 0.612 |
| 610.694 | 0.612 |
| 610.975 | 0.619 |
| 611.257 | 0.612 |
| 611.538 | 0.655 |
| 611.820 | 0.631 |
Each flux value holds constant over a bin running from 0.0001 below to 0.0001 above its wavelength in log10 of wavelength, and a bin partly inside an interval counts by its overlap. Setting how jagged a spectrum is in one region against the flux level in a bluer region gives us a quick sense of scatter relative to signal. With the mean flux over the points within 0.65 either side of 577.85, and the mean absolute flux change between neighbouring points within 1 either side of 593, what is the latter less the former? -0.597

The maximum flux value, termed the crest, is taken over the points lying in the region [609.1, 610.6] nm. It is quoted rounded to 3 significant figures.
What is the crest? 0.648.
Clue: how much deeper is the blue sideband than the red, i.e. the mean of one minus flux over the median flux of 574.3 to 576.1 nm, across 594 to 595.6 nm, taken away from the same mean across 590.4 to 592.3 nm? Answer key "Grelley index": 0.030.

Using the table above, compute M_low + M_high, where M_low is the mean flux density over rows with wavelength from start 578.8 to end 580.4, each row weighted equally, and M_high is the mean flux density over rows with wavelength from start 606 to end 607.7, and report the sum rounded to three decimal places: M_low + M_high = 1.257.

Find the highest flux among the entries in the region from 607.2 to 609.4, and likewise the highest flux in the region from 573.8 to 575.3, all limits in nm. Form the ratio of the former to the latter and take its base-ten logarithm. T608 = 0.021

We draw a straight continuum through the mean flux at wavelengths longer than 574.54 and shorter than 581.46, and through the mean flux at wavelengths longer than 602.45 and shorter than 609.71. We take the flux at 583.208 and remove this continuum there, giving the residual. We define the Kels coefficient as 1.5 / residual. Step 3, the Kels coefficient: 52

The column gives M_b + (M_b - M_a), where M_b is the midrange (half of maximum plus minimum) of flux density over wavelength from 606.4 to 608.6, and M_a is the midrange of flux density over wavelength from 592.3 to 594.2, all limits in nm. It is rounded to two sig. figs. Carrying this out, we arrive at 0.68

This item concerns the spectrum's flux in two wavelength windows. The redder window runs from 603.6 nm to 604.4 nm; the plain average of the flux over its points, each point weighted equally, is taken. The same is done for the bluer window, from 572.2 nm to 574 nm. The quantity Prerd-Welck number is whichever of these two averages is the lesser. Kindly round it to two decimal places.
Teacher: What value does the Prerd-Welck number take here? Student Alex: 0.59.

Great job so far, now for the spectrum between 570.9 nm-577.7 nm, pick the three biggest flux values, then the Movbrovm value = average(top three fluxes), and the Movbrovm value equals 0.68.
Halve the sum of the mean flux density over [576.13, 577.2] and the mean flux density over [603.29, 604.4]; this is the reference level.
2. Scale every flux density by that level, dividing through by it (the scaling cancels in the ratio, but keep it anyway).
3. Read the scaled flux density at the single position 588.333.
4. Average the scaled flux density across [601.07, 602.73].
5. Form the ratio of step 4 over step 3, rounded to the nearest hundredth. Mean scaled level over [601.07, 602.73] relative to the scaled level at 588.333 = 1.05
